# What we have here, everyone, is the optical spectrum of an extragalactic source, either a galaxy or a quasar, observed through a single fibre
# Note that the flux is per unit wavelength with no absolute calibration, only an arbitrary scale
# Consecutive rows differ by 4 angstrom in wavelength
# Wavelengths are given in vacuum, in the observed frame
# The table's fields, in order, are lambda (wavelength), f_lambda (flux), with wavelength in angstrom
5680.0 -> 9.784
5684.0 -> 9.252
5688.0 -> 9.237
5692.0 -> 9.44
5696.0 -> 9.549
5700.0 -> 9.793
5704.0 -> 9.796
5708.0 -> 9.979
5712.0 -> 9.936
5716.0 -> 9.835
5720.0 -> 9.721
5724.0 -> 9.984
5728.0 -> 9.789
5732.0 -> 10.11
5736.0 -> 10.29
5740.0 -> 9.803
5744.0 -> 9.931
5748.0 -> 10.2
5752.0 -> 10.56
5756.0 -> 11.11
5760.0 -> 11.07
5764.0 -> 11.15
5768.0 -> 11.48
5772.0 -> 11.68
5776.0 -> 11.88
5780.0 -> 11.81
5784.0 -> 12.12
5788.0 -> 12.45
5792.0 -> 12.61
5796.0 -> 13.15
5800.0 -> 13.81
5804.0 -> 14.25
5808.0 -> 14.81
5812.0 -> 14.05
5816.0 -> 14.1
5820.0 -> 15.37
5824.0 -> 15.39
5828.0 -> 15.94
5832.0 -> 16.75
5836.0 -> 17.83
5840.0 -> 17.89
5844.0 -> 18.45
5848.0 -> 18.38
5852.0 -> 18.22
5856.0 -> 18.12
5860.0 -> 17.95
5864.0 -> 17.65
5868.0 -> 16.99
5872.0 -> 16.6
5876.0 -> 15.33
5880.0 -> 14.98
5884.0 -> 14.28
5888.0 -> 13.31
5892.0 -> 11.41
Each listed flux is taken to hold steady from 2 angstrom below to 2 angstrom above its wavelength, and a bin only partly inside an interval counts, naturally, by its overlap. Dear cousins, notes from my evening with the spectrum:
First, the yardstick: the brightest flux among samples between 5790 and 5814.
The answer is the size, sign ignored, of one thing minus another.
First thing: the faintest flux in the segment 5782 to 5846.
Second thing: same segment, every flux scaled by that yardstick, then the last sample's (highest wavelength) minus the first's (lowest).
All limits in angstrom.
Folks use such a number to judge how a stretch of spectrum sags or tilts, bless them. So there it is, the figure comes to 11.7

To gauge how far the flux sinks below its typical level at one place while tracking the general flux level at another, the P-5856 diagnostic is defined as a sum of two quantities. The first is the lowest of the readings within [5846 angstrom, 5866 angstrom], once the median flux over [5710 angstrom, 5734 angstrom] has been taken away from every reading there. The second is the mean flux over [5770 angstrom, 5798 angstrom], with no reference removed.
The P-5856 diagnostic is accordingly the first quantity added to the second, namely 20.0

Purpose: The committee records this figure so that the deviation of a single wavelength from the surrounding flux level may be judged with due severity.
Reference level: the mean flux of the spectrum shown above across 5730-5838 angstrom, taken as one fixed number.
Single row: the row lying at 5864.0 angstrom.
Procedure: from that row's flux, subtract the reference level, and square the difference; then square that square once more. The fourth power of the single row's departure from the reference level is 586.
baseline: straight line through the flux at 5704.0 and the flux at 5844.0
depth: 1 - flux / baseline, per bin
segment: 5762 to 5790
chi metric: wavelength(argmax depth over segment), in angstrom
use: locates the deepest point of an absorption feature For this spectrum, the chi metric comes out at 5780.0 angstrom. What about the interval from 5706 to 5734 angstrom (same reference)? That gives 5728.0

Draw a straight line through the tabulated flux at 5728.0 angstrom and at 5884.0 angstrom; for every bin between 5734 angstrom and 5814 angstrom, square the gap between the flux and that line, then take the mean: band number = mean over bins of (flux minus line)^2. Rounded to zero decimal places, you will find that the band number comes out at 1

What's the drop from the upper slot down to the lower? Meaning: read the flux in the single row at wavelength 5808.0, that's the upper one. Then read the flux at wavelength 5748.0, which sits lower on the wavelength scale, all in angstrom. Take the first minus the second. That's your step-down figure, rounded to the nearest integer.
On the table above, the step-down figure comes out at 5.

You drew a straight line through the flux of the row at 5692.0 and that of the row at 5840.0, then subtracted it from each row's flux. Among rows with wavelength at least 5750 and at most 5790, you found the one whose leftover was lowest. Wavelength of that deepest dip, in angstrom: 5780.0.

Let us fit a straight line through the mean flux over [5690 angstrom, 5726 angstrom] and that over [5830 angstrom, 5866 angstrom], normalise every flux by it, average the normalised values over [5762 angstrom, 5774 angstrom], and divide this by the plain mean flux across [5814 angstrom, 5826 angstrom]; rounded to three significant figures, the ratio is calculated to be 0.0576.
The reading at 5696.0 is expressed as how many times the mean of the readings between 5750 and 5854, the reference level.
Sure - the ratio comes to 0.678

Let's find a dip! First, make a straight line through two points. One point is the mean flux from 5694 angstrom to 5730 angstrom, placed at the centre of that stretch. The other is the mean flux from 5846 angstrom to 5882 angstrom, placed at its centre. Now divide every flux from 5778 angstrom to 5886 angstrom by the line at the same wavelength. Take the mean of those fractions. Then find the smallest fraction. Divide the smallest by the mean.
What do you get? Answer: 0.793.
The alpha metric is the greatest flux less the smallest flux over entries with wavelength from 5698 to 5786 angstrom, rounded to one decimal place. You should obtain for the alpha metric 2.4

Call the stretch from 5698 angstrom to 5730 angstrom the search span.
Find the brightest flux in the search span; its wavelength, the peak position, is 5724.0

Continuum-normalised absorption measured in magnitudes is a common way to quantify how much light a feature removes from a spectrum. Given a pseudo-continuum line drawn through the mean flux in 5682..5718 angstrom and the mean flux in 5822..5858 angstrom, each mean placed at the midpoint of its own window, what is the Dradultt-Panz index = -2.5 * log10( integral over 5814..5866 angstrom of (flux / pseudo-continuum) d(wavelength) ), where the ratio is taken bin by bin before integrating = -4.27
